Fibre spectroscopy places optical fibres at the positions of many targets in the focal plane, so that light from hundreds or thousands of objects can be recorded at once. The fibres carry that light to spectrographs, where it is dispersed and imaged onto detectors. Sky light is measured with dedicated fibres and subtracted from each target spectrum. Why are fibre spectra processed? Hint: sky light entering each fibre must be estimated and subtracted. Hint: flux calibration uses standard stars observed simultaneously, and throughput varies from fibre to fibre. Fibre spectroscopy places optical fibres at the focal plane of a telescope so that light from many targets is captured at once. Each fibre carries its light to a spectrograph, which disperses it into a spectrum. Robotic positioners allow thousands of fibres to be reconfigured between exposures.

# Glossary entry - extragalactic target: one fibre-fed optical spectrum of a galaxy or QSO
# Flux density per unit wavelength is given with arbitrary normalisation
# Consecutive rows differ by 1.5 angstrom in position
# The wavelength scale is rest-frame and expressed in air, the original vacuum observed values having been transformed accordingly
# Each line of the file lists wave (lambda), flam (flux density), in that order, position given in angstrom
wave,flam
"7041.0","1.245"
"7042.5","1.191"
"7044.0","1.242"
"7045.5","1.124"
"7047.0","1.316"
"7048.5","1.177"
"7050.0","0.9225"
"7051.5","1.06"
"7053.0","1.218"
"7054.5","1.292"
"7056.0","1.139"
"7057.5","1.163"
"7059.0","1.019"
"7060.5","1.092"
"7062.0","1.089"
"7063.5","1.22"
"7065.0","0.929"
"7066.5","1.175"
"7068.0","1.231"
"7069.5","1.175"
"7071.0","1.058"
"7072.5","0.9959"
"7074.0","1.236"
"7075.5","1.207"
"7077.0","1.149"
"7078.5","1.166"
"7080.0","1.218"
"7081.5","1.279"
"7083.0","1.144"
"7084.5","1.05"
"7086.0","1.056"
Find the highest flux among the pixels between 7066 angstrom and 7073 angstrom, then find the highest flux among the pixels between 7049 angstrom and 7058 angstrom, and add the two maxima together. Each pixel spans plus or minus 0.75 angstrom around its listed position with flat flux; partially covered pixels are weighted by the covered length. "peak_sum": 2.52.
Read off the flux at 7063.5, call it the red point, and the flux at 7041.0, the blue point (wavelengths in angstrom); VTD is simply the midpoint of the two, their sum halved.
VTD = 1.23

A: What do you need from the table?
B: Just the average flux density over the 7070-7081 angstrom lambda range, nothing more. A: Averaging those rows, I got 1.15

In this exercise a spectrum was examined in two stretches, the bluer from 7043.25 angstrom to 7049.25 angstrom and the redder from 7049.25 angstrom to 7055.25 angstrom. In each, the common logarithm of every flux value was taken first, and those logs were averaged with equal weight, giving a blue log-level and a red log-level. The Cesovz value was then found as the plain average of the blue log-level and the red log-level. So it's 0.065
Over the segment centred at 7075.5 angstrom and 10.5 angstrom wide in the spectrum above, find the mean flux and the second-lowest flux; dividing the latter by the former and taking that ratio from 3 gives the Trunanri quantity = 2.08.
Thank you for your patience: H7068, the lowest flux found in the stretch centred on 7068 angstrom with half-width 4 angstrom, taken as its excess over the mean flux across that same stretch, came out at -0.18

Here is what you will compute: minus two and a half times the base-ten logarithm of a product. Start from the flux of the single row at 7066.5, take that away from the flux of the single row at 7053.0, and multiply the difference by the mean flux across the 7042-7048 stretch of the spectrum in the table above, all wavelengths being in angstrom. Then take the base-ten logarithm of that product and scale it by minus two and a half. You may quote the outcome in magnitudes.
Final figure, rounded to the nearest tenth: 3.2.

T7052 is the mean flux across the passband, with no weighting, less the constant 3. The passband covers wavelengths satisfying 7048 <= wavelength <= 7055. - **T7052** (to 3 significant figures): -1.87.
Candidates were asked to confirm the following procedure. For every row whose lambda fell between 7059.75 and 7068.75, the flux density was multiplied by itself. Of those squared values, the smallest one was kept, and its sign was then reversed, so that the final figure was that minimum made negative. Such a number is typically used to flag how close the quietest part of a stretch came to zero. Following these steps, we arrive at -0.86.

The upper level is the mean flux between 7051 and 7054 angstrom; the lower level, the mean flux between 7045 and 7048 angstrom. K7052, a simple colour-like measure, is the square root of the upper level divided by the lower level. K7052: 0.97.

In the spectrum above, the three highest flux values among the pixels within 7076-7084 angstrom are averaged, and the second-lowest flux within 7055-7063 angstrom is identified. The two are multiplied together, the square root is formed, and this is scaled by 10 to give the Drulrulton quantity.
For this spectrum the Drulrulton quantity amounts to 11.5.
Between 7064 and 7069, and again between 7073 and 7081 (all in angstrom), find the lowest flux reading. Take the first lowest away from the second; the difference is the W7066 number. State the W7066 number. 0.22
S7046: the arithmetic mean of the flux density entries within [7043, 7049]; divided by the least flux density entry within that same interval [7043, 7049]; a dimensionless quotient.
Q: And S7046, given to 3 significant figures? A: 1.08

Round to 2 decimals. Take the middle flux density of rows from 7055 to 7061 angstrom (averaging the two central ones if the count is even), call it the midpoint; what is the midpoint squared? 1.24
